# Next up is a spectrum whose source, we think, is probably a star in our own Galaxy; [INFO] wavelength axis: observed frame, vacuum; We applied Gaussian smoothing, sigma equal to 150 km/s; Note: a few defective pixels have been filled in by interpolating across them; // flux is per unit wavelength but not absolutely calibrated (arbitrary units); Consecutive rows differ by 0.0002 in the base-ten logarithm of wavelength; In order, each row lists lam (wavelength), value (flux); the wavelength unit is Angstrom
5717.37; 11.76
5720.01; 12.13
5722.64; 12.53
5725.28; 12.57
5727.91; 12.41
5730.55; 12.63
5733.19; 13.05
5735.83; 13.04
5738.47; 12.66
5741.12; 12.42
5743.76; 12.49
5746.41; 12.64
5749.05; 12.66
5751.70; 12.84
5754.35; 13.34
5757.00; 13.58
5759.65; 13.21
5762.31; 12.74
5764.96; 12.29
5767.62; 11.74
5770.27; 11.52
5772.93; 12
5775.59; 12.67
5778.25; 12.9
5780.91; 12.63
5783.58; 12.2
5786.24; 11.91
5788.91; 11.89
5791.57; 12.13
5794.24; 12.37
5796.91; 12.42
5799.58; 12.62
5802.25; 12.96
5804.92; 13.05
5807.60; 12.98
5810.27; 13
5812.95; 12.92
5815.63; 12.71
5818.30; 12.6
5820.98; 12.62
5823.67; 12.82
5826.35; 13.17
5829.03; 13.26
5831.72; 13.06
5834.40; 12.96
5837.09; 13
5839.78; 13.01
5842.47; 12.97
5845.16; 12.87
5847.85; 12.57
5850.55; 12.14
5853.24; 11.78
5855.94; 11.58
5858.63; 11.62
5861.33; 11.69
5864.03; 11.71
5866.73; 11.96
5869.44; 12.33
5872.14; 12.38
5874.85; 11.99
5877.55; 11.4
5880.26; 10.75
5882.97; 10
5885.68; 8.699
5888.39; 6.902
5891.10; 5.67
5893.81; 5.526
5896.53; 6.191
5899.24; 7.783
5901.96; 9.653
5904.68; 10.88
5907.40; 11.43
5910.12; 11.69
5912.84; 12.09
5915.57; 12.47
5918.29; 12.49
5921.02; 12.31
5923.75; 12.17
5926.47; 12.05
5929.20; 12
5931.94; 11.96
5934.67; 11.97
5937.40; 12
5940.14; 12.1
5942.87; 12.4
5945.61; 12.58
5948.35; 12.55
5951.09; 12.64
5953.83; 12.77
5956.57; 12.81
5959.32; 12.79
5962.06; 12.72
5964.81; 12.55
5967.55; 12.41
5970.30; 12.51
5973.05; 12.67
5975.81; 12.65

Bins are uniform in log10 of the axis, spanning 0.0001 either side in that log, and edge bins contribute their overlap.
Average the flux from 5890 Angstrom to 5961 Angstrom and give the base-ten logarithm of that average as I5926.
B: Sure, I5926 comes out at 1.05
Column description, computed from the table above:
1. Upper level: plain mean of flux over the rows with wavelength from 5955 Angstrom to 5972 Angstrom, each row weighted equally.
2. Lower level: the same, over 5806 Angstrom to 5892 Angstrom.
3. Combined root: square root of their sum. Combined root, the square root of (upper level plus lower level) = 4.95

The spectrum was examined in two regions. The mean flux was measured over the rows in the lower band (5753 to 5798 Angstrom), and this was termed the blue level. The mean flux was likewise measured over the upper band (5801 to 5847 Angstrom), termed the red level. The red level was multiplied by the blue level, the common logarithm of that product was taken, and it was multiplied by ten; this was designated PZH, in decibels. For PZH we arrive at 22.1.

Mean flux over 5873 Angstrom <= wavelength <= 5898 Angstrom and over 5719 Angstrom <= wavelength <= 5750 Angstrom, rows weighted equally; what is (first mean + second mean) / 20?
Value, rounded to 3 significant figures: 1.06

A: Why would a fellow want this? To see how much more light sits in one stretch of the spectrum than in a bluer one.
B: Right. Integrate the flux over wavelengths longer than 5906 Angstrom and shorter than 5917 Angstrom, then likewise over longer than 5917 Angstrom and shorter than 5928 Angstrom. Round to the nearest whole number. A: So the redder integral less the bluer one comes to 4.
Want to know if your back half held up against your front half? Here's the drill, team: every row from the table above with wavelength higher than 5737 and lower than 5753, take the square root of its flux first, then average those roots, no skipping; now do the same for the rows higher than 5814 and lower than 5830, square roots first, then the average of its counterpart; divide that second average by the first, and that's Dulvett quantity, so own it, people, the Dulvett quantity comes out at 1.01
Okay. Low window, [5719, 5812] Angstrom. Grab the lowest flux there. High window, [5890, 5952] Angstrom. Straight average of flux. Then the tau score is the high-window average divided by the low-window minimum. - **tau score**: 0.95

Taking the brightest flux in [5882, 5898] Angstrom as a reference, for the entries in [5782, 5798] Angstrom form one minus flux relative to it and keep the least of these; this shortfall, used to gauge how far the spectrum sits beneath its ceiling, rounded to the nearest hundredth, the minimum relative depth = -0.24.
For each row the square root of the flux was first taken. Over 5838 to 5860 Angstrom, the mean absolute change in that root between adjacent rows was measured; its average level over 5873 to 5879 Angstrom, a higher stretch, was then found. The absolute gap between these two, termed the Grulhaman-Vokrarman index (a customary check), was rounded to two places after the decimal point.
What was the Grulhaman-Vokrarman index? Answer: 3.39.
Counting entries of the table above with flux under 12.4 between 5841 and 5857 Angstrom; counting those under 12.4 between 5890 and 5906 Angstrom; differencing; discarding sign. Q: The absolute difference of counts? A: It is 3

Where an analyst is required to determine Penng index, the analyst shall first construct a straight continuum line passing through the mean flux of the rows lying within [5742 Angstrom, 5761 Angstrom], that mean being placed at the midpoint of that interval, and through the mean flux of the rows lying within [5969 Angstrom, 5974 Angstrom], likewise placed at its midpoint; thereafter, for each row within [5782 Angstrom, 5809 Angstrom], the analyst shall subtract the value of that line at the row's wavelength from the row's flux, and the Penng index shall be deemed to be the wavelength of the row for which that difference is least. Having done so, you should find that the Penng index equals 5788.91 Angstrom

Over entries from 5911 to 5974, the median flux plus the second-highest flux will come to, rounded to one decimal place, 25.3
